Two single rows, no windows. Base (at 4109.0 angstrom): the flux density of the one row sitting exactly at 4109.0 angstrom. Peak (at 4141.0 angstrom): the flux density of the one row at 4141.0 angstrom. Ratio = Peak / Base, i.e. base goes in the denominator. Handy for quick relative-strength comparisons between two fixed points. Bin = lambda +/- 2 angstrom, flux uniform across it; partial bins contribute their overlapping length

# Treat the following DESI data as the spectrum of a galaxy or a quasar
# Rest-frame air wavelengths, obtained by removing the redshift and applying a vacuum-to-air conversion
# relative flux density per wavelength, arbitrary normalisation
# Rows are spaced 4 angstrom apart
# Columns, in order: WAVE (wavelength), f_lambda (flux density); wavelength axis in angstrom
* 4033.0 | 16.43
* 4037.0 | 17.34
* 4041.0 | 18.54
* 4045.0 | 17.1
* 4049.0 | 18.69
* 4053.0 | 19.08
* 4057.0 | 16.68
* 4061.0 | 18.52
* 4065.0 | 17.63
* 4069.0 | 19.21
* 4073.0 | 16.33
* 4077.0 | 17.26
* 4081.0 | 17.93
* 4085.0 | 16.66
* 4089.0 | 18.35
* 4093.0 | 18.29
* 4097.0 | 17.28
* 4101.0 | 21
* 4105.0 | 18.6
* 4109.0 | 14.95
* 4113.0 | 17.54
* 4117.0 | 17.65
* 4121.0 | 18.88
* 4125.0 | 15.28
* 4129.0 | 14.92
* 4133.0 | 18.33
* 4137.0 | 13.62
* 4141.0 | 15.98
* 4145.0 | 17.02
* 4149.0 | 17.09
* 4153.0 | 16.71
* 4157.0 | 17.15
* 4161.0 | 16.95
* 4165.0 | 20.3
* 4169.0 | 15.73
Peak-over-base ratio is 1.07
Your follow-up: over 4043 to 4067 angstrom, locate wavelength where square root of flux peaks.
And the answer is 4053.0 angstrom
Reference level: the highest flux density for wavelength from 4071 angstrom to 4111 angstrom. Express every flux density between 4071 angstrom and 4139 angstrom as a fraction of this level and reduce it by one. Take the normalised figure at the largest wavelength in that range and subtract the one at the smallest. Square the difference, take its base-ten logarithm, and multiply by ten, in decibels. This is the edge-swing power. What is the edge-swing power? -18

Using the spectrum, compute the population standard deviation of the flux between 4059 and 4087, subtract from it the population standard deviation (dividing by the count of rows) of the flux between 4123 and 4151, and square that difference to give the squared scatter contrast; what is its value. 0.3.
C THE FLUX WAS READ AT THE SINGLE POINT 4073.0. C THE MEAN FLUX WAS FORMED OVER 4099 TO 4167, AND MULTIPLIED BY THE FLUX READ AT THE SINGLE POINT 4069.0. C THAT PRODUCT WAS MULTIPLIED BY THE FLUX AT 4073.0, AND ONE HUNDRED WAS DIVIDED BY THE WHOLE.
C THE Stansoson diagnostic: 0.0186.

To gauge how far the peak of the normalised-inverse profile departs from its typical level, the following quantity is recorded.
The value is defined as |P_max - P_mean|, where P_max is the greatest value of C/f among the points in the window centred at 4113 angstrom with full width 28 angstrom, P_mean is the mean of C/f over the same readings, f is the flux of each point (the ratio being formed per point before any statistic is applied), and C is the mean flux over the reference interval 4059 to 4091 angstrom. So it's 0.17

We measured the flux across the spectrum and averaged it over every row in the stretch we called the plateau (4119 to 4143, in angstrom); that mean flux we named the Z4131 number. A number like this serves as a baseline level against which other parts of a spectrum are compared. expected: 16.2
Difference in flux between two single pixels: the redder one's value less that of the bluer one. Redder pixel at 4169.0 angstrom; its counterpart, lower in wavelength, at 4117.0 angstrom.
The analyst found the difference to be -1.9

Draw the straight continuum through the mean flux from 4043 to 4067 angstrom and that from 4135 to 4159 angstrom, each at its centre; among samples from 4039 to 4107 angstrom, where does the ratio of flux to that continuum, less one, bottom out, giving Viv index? 4073.0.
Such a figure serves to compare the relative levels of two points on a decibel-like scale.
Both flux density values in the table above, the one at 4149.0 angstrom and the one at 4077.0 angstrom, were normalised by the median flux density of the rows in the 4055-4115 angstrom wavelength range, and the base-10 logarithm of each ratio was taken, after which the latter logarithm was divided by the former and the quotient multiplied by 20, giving 14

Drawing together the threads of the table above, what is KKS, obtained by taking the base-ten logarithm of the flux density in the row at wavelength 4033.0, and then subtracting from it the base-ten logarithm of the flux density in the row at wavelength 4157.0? -0.02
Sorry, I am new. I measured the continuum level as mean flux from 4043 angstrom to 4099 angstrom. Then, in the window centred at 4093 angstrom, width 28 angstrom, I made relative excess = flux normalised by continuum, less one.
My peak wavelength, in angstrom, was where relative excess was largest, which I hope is 4101.0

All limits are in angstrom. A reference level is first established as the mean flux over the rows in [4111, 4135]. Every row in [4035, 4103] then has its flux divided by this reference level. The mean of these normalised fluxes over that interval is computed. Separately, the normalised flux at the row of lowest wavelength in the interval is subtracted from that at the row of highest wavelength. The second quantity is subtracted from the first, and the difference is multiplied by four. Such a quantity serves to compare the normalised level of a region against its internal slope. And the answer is 3.4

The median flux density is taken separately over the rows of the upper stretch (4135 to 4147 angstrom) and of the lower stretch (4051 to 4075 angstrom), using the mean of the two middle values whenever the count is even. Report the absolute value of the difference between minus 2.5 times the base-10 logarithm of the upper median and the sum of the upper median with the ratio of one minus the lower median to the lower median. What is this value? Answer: 18.0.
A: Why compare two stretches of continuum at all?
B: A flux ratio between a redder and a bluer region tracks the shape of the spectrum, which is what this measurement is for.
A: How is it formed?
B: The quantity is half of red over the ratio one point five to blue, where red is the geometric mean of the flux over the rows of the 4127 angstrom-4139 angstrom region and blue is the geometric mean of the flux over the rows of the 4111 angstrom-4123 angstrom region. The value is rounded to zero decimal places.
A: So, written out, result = 93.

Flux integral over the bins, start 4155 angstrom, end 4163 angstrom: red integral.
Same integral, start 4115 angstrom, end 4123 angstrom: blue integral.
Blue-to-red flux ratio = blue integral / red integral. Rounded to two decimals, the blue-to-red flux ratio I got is 1.07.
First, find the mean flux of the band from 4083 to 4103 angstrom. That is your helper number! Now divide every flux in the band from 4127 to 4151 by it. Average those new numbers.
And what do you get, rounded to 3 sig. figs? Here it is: 0.882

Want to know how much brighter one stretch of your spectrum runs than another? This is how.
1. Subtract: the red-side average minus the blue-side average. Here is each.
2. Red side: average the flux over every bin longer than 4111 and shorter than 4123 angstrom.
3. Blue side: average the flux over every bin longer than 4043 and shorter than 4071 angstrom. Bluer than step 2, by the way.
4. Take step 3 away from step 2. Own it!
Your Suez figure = -0.1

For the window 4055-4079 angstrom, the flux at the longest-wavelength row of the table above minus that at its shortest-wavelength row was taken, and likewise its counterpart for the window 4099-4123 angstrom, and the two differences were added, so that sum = -2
